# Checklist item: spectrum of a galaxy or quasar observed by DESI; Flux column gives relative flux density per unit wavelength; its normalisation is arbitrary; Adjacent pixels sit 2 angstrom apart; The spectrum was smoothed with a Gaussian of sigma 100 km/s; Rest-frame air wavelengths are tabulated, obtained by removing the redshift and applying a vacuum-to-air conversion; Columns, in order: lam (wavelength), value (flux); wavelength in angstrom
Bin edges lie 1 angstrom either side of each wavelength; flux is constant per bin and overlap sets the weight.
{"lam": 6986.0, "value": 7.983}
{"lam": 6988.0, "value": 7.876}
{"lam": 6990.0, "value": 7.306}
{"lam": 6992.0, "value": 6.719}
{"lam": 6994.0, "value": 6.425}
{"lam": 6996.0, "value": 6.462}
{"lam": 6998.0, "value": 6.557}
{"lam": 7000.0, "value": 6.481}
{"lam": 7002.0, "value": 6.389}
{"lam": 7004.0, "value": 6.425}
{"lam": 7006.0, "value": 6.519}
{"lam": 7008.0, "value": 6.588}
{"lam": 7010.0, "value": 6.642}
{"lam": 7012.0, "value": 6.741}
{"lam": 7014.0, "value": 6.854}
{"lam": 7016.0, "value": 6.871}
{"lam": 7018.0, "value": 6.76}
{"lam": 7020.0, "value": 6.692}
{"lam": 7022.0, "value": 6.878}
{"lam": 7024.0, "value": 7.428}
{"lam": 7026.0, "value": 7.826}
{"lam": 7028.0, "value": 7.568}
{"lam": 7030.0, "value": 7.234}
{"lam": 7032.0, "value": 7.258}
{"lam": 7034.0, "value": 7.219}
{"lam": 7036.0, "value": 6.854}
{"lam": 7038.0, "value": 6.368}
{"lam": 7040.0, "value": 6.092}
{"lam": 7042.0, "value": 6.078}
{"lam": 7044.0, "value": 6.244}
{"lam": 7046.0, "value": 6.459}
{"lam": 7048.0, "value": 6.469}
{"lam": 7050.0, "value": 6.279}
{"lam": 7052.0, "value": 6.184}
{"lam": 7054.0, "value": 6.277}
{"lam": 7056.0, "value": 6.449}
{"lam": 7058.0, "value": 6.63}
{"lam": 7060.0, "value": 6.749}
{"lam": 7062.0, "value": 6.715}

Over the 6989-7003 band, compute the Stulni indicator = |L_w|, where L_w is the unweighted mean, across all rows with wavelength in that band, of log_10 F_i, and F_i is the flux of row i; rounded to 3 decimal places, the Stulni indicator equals 0.820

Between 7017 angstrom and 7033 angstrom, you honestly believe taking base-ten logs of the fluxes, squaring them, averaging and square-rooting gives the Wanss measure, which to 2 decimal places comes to 0.86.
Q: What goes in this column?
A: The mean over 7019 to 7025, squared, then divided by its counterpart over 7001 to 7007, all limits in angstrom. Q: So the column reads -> 7.6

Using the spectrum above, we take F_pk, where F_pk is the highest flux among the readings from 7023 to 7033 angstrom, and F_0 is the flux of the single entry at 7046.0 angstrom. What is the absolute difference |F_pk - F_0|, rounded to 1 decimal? 1.4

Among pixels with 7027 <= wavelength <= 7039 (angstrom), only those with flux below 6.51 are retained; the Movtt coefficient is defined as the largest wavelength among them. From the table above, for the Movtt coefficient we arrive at 7038.0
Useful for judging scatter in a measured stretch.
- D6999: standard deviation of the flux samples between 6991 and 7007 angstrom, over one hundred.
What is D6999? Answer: 0.0010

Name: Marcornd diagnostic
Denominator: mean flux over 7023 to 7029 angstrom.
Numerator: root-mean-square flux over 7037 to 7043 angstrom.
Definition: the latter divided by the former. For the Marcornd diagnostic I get 0.81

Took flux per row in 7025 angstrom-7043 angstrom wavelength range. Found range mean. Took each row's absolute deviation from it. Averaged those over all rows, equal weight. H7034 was 0.53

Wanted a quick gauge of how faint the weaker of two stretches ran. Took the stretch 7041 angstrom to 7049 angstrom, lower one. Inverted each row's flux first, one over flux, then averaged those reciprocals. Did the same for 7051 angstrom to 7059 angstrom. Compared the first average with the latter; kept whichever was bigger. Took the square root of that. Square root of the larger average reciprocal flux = 0.3981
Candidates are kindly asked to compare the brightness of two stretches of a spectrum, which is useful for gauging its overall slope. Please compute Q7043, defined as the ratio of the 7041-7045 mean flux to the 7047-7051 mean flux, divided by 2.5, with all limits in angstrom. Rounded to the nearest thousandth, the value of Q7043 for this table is 0.387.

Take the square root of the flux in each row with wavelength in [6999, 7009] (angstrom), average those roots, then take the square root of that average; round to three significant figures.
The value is 1.60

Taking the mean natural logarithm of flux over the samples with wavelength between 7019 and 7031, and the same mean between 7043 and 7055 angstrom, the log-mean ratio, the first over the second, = 1.08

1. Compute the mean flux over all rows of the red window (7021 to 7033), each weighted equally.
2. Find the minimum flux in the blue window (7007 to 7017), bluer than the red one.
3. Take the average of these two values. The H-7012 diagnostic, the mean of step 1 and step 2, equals 6.98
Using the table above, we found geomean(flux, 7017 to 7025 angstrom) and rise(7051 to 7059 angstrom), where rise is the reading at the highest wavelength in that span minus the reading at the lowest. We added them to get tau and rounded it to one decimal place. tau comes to 7.4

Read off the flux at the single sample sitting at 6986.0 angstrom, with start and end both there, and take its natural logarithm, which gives 2.077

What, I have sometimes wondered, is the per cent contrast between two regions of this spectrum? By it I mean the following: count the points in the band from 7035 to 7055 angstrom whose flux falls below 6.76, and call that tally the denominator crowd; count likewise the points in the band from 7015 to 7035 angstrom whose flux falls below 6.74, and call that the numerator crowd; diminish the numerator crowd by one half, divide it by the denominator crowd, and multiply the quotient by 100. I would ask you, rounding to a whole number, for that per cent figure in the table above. 6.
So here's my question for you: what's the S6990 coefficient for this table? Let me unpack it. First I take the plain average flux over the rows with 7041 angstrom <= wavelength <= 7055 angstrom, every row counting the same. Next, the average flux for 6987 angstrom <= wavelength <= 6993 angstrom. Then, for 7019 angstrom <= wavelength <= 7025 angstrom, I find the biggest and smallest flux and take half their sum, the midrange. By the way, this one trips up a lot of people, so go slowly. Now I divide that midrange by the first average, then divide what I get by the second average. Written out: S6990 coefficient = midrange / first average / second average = 0.154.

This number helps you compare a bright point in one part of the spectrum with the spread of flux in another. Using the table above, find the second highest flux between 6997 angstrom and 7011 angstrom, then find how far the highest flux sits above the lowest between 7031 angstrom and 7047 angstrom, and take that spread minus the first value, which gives -5.41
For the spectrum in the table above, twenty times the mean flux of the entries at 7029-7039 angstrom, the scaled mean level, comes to 140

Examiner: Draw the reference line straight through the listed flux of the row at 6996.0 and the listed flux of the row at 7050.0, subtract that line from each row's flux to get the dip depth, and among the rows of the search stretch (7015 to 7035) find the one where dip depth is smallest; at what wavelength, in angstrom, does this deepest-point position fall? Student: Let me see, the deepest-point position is 7020.0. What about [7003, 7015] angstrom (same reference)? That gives 7004.0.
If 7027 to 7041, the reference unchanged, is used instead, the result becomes 7040.0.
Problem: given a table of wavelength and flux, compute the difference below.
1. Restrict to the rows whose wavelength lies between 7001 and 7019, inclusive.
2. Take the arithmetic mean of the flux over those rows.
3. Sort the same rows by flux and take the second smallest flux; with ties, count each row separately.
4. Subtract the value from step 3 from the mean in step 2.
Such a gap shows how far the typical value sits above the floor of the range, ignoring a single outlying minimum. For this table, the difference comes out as 0.22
